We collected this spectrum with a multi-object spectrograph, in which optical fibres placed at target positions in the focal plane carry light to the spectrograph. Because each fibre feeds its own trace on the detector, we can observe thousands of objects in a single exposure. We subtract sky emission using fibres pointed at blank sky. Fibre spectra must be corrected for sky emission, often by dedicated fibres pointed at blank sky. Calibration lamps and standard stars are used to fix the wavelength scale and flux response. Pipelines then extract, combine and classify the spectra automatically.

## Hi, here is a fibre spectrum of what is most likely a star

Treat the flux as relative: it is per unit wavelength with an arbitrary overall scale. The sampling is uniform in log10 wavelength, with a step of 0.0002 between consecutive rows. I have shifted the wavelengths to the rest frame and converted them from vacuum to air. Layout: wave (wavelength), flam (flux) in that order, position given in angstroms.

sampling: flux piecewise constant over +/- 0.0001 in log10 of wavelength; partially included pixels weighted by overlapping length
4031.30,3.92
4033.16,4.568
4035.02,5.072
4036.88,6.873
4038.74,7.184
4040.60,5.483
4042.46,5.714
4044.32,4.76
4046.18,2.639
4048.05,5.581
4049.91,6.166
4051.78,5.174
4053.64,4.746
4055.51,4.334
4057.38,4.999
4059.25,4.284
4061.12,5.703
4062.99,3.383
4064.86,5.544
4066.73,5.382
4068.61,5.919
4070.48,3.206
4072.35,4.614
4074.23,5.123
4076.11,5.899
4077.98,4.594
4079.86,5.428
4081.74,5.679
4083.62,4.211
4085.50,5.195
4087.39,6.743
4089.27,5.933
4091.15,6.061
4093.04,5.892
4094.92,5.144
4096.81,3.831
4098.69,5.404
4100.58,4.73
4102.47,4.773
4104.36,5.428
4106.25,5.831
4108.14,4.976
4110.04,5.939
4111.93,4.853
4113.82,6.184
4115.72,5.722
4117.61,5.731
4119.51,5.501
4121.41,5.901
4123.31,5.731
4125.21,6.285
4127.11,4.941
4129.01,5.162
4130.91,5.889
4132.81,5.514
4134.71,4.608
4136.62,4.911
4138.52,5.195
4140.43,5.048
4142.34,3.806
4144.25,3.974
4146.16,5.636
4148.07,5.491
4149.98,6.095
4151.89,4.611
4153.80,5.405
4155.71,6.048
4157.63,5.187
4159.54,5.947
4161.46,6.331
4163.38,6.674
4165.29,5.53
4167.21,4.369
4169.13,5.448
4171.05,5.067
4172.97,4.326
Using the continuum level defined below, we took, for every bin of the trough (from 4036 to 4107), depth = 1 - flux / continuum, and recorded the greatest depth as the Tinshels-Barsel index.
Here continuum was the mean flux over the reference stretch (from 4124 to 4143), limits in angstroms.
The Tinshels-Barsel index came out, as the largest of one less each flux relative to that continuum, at 0.49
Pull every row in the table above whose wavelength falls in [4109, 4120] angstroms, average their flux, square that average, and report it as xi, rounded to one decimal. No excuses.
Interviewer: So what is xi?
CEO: 32.0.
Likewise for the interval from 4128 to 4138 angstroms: 27.2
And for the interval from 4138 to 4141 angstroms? 26.2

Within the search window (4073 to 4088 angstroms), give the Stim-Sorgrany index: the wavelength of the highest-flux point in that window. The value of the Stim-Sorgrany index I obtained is 4087.39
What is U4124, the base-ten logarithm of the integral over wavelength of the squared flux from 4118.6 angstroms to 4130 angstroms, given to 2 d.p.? 2.55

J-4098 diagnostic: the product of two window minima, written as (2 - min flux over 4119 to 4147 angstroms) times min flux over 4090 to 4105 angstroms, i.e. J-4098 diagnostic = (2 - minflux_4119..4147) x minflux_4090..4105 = -7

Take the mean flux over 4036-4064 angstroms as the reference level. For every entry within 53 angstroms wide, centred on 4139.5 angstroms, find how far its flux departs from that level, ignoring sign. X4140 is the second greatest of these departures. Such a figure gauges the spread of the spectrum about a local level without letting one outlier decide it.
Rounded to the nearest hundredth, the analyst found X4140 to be 1.33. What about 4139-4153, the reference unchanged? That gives 1.16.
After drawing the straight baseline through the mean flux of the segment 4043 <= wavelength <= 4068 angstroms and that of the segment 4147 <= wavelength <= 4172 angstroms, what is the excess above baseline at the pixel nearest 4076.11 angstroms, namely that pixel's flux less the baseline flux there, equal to 0.9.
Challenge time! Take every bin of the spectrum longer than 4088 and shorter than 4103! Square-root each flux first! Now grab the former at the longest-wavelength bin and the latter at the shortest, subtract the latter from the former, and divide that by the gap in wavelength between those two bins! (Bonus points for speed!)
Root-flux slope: -0.019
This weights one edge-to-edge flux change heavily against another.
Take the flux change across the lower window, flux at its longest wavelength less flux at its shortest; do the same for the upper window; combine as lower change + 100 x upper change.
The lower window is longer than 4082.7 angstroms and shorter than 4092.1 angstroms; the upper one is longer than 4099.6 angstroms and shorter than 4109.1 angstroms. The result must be 26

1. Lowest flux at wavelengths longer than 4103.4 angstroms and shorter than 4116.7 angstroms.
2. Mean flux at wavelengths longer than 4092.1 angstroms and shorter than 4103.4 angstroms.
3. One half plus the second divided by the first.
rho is 1.5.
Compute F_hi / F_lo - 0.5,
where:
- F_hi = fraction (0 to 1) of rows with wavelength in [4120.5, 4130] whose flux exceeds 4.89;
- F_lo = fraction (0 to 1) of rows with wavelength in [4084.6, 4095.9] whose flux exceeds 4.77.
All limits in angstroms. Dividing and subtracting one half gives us 0.50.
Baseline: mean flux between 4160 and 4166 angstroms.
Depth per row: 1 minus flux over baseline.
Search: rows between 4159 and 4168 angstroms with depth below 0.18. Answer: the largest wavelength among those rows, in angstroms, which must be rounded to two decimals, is 4165.29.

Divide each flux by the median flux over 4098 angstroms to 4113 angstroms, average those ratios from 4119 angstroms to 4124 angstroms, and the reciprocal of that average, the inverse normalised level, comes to 0.91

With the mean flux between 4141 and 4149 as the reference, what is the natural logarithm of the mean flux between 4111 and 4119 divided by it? 0.17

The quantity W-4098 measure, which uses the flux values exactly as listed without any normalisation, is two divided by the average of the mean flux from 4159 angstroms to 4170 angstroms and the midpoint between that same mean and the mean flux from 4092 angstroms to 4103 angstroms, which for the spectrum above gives 0.362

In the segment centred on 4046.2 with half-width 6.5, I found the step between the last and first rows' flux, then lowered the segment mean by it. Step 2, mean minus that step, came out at 5.4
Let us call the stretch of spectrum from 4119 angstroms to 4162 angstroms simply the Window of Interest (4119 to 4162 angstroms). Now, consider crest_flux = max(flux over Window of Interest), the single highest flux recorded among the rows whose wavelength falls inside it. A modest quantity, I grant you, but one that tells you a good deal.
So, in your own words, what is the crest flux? 6.331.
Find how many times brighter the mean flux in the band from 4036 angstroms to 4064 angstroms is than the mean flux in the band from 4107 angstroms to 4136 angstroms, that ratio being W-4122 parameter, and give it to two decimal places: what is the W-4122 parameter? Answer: 0.93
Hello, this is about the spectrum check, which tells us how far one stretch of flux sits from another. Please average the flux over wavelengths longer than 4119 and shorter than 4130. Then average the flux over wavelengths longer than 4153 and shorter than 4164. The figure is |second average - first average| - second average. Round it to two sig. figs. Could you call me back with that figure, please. -5.6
